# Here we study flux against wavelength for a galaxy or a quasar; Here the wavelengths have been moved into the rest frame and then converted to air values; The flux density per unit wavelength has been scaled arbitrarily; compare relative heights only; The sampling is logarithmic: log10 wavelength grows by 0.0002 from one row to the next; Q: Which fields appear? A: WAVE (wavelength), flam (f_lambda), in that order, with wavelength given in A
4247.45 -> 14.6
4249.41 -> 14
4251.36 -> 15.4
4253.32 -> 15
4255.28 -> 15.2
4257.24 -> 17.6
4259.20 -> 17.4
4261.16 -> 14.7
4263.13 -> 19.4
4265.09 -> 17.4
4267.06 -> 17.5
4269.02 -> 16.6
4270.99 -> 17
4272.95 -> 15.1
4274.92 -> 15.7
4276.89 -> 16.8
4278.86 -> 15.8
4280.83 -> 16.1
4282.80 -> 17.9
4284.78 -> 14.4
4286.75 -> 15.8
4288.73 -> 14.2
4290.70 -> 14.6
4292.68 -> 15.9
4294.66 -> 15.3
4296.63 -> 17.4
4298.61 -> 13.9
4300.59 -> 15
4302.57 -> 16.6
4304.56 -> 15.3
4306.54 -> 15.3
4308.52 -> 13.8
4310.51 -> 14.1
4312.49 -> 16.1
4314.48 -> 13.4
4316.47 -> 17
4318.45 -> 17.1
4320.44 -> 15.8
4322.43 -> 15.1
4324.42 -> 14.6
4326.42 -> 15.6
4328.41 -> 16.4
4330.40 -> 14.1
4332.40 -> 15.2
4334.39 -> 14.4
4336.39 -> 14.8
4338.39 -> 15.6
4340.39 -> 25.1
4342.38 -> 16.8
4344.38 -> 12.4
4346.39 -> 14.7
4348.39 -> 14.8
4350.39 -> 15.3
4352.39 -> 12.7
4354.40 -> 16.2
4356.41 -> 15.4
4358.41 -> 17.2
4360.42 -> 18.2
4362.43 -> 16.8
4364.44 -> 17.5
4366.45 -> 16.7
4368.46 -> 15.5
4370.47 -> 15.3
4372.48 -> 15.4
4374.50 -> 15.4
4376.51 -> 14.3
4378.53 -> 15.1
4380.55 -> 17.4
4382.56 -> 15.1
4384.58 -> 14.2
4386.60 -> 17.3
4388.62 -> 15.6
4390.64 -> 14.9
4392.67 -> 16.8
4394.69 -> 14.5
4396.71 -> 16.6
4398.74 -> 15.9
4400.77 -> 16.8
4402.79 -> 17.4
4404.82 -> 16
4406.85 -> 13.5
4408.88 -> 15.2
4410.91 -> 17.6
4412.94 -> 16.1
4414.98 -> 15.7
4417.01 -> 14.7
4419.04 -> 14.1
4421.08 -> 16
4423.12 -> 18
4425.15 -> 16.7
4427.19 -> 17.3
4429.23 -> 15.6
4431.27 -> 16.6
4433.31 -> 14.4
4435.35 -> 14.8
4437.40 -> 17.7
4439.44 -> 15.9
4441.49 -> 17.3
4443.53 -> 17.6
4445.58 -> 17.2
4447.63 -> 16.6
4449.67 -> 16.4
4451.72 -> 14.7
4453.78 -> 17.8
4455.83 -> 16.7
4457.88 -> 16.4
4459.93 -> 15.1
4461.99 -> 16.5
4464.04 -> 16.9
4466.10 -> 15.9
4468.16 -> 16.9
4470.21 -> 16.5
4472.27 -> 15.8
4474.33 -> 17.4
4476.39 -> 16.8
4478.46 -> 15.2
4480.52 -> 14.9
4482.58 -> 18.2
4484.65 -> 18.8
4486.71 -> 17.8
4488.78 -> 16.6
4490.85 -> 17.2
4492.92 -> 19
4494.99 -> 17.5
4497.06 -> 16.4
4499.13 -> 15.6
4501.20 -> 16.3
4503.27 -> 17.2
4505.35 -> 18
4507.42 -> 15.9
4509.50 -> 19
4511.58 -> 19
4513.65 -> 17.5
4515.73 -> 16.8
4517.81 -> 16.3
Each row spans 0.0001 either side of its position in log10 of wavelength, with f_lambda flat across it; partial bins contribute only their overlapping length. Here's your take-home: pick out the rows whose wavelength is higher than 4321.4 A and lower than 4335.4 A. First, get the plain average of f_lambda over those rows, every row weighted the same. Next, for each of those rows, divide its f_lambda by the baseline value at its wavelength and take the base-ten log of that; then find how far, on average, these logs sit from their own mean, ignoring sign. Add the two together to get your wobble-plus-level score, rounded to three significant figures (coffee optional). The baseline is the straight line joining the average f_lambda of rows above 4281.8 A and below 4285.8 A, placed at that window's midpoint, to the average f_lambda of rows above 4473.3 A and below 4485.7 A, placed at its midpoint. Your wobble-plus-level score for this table 15.1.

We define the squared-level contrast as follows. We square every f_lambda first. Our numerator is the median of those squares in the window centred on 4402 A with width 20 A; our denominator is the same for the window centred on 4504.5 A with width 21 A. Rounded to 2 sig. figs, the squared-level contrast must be 0.88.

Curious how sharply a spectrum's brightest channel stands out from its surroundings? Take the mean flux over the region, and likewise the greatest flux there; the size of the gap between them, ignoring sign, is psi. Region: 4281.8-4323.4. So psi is 2.5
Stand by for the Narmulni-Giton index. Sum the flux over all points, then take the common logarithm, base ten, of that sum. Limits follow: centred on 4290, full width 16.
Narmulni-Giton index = 2.10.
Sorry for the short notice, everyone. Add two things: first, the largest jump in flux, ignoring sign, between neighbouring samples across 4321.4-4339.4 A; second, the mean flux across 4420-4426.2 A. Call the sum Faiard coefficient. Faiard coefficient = 19.2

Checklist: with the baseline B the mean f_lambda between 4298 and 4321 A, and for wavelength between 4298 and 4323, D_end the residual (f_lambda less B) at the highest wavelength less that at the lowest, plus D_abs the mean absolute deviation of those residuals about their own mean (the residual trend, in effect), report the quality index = 2.2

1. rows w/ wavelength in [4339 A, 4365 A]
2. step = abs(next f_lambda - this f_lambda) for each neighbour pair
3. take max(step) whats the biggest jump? 8.3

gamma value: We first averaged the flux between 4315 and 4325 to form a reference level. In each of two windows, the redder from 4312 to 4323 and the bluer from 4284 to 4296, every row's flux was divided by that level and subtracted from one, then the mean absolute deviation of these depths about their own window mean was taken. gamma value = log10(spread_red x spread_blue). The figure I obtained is -2.6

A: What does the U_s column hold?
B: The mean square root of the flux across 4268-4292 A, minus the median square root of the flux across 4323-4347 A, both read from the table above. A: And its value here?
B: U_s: 0.10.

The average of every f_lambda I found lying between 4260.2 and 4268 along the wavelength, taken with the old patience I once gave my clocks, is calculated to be 17.2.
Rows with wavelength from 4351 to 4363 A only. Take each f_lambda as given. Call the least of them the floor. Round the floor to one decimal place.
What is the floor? 12.7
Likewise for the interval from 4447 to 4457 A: 14.7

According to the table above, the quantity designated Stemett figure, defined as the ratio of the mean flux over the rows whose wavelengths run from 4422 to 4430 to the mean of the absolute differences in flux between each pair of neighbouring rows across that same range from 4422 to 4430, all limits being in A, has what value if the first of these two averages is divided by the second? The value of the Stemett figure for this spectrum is 14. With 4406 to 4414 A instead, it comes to 8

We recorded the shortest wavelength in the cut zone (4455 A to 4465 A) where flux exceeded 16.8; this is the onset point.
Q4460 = 4464.04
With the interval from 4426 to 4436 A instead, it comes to 4427.19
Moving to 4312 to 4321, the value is 4316.47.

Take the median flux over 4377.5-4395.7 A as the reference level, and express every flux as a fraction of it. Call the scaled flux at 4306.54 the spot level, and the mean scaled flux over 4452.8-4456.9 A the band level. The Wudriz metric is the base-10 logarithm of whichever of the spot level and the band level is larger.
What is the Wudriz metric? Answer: 0.058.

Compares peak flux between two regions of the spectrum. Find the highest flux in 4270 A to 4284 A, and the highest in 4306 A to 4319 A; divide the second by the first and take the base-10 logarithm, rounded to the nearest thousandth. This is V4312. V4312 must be -0.020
